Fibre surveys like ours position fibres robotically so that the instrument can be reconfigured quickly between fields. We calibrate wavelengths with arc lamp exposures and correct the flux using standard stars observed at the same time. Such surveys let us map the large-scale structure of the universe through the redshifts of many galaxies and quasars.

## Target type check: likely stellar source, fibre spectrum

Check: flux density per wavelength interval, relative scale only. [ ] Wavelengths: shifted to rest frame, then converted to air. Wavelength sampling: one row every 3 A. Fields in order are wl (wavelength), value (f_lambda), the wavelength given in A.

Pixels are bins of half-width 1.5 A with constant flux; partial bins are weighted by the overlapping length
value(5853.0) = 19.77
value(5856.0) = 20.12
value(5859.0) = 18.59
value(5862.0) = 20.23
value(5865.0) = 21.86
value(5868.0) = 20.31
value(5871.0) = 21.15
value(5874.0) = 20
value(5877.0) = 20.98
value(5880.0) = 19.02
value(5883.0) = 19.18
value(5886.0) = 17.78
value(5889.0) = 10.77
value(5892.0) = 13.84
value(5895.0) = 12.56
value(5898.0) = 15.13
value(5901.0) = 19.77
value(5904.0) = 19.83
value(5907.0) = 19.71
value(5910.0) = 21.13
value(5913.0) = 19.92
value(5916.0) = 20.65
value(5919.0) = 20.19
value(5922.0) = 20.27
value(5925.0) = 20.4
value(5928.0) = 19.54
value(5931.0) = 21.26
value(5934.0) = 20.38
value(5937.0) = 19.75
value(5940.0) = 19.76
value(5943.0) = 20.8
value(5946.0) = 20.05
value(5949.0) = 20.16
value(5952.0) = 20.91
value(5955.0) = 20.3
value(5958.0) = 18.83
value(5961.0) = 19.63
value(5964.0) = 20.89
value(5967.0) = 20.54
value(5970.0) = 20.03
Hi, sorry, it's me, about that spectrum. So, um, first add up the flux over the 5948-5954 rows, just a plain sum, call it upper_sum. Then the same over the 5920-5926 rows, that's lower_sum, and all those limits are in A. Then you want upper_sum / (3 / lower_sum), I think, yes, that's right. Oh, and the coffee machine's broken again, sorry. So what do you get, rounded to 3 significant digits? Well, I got 557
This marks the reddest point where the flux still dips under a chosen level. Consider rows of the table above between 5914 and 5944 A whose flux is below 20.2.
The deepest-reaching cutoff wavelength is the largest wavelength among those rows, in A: 5940.0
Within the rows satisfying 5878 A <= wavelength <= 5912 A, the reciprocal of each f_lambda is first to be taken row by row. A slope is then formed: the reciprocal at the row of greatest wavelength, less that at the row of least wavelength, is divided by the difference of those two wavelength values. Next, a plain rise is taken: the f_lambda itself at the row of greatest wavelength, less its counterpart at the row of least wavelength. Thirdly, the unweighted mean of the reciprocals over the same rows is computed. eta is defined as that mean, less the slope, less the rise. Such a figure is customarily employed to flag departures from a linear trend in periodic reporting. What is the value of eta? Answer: -2.0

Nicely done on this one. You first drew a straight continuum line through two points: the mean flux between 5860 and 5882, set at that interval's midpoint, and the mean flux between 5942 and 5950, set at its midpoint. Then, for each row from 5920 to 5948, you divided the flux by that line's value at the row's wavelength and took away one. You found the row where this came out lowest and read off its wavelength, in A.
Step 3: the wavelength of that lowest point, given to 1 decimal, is 5928.0 A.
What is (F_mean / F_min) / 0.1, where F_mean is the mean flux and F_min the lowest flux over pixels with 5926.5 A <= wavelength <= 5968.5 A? 11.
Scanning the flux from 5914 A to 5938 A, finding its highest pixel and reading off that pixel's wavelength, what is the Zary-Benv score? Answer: 5931.0 A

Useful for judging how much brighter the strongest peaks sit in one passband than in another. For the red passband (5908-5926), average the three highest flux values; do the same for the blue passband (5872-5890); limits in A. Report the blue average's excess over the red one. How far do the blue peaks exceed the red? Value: -0.7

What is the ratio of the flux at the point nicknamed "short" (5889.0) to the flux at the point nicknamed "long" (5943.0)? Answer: 0.52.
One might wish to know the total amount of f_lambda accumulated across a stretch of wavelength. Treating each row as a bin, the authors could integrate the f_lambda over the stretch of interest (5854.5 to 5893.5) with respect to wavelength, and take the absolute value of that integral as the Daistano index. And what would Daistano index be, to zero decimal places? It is 731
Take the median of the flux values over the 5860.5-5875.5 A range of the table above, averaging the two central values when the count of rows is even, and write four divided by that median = 0.197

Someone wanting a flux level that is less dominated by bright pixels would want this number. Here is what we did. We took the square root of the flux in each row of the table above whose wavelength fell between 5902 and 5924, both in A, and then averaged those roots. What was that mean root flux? 4.50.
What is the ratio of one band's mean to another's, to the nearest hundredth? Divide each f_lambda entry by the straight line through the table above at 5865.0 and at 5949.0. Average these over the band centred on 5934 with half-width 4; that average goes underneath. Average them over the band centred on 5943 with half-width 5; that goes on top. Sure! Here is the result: 1.00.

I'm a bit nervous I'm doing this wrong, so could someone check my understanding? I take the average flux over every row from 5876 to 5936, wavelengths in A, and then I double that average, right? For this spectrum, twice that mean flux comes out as 37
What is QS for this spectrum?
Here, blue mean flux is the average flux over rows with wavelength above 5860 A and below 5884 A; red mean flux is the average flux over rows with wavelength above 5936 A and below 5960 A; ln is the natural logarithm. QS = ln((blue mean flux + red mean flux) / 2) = 3.006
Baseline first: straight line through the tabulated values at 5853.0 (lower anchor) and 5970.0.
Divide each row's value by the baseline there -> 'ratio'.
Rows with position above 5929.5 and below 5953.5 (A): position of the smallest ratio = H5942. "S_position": 5937.0 A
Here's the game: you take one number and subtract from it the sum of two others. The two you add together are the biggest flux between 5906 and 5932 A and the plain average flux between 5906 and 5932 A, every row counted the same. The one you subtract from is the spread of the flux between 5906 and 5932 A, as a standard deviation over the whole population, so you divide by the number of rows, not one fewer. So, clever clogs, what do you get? -41.0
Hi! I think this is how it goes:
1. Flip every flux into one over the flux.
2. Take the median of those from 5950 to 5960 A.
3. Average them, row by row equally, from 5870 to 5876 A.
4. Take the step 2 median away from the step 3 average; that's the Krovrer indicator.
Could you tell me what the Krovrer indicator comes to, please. -0.0006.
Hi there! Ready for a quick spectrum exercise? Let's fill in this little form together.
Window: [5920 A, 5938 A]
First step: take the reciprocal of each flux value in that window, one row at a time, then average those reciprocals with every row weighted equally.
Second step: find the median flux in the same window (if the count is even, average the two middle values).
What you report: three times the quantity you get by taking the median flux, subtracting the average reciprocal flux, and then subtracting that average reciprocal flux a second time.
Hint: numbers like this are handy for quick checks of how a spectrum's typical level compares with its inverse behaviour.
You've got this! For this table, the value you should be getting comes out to 60.7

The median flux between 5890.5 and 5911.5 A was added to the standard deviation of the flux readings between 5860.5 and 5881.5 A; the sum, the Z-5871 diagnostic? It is 20.6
